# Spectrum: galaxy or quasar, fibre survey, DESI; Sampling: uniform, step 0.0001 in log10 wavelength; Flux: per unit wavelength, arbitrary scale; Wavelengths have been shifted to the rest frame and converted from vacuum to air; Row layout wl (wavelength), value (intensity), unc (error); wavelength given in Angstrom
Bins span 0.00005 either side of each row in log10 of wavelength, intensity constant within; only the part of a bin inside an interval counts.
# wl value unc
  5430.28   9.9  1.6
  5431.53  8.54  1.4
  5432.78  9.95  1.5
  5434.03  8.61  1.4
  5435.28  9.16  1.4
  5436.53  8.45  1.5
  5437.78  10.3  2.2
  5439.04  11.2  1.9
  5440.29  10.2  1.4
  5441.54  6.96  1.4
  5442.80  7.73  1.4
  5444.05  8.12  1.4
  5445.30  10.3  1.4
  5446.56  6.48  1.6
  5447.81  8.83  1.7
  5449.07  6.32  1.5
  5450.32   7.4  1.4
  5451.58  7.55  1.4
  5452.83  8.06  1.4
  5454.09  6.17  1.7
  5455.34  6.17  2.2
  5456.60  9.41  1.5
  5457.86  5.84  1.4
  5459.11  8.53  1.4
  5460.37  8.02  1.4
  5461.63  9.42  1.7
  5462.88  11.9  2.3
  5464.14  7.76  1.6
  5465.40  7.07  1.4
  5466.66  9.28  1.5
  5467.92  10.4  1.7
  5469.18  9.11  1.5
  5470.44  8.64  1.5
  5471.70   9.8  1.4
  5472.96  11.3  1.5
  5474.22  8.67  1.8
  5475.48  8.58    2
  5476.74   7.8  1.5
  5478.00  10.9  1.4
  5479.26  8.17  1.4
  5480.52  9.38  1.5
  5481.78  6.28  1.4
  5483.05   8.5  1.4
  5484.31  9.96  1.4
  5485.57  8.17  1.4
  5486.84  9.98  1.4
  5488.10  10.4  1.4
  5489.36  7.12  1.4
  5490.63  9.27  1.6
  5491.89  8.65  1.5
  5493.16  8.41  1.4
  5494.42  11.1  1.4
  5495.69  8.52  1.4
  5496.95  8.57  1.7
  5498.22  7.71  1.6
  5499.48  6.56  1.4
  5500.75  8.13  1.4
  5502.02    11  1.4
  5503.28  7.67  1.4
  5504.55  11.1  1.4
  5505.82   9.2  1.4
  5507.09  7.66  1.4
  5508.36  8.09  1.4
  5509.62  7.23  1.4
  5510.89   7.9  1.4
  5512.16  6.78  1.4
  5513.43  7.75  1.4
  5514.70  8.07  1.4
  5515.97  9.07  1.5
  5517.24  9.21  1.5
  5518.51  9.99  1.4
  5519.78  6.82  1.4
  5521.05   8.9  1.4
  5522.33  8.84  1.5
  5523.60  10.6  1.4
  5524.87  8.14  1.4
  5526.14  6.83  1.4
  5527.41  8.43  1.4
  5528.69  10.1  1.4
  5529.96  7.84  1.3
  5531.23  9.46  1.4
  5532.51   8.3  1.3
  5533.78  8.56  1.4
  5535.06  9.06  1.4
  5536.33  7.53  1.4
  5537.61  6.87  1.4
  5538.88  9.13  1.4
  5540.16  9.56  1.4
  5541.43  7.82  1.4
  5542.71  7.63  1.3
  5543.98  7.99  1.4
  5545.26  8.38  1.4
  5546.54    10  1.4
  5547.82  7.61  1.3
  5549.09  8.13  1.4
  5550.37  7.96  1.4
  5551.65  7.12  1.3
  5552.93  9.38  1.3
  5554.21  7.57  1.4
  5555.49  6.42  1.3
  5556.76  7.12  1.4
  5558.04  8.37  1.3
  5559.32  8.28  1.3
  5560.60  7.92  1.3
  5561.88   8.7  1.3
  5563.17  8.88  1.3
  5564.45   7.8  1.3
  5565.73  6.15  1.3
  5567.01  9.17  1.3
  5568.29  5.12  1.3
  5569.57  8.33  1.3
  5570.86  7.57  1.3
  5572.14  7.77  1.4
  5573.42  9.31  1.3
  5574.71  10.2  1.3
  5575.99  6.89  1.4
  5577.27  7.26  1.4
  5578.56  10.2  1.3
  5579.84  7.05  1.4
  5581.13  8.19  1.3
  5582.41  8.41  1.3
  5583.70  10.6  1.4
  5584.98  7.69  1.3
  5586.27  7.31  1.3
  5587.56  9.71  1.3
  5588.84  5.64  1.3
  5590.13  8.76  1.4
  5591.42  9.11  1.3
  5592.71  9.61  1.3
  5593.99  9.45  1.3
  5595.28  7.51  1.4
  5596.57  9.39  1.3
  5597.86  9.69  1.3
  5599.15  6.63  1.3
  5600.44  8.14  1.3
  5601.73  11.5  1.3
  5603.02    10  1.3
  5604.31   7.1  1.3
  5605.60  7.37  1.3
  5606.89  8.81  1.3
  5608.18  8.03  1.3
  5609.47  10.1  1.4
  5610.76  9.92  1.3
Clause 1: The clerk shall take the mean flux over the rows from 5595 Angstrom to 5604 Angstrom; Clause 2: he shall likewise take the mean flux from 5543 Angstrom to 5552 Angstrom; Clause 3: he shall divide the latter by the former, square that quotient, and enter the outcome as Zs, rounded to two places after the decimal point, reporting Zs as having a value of 0.83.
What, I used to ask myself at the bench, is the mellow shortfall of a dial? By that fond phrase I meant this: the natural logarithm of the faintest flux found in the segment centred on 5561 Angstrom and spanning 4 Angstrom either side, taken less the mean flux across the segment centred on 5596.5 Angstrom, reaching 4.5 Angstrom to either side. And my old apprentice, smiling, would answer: -6.6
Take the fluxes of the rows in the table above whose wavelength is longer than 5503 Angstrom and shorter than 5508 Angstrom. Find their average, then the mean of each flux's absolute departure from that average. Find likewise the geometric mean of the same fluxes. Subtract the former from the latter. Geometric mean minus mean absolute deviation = 7.6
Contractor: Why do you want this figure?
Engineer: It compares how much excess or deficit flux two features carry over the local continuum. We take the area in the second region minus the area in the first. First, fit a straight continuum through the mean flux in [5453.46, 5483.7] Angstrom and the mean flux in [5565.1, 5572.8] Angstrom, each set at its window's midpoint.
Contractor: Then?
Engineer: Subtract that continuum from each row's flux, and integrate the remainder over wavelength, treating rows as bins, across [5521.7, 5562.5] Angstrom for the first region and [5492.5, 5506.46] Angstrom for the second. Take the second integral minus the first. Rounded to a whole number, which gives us -15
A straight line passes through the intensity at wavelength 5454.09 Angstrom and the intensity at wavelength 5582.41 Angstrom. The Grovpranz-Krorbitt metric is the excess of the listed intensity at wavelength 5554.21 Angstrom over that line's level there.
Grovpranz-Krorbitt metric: -0.3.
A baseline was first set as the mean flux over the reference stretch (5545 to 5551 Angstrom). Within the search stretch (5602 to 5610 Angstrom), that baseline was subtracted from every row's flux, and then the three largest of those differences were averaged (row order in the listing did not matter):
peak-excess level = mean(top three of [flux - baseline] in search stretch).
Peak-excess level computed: 1.2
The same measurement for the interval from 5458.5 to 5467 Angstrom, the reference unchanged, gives 1.8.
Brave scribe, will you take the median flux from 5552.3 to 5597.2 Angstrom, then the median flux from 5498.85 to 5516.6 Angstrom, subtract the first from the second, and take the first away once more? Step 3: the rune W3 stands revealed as -8.6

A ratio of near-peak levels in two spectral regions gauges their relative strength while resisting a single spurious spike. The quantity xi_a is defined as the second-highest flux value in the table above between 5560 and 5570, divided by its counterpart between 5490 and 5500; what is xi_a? 0.96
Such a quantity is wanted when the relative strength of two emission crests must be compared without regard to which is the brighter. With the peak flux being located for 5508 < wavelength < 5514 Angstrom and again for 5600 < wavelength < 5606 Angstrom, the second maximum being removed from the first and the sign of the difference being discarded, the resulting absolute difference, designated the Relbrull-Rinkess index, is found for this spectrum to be 3.4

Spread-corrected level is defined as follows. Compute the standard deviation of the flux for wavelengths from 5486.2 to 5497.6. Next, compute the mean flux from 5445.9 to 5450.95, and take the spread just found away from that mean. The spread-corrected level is 6.1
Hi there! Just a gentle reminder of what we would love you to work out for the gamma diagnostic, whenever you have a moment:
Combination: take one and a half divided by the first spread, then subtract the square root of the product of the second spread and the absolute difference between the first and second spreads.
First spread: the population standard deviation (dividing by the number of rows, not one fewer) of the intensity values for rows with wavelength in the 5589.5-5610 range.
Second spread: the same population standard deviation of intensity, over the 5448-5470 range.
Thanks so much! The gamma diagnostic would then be 0.45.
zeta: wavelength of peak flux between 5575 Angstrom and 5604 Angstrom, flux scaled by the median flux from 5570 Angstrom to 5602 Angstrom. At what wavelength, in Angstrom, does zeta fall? 5601.73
